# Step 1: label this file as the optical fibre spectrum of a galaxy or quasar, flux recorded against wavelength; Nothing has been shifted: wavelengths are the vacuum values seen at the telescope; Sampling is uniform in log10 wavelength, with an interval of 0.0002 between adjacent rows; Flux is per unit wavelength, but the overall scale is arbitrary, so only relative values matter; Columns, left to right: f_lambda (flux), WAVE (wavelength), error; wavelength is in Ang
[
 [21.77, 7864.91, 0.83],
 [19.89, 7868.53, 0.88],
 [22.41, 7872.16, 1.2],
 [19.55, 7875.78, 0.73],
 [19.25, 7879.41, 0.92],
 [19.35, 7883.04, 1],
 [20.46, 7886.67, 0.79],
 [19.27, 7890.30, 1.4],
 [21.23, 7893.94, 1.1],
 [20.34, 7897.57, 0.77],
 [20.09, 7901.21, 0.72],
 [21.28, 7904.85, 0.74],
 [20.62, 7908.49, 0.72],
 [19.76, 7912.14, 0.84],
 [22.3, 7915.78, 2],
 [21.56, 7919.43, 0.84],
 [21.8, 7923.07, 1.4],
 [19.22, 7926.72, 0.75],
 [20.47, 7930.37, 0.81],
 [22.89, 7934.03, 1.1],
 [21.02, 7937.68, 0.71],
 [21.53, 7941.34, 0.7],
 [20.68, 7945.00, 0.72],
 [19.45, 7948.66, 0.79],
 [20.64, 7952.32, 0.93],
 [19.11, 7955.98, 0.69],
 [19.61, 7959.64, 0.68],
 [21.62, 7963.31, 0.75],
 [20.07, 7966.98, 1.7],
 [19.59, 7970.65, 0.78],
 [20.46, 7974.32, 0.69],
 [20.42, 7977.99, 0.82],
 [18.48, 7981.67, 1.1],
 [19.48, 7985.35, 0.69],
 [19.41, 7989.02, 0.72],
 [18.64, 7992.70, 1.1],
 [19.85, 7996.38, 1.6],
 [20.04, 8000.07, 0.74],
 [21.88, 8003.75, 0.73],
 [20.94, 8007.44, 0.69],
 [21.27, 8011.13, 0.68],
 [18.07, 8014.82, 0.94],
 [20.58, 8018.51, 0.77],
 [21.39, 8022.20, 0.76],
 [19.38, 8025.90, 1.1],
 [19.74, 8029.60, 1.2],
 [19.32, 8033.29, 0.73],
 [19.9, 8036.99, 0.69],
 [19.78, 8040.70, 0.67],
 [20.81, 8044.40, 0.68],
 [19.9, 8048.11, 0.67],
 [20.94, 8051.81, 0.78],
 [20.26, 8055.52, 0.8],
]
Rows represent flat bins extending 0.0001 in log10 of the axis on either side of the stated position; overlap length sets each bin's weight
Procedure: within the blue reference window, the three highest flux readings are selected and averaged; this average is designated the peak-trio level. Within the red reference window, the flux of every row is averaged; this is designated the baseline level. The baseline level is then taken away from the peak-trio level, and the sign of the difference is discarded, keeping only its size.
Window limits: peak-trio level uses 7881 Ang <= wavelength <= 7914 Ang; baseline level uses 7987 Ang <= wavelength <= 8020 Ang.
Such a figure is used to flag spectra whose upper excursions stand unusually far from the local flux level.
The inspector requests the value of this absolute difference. 1.0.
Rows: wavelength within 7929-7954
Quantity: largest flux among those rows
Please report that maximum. 22.89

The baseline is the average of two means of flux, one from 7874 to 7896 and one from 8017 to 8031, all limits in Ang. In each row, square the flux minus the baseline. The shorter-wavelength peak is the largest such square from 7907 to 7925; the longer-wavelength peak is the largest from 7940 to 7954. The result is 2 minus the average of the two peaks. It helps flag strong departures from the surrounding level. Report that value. -1.6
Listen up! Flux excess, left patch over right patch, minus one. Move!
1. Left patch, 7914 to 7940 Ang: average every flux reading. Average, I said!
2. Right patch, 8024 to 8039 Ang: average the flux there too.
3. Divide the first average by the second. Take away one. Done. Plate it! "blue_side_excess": 0.09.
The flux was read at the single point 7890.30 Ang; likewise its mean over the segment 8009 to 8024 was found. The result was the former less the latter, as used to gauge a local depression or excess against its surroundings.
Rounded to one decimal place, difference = -1.1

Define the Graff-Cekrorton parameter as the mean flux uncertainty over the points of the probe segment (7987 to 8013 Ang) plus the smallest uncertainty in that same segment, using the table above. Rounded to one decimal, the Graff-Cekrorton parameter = 1.6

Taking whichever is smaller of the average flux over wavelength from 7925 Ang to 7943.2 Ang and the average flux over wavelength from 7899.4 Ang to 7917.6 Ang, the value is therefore 20.8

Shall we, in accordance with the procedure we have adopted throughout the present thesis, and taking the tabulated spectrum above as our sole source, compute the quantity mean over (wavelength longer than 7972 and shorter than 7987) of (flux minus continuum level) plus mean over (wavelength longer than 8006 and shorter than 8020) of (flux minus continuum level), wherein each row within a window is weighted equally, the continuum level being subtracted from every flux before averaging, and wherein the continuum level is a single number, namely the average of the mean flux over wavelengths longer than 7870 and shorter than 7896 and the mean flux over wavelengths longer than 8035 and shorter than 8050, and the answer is -0.4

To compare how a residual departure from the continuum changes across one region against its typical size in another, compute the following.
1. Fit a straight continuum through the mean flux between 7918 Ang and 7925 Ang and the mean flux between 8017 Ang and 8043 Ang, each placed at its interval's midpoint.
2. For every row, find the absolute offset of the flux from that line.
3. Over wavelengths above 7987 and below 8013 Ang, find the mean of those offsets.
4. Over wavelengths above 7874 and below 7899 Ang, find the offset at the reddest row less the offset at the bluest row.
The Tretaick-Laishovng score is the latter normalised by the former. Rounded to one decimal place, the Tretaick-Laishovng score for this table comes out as -1.1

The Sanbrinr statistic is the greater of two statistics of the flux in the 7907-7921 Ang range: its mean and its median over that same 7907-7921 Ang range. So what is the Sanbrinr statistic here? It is 21.1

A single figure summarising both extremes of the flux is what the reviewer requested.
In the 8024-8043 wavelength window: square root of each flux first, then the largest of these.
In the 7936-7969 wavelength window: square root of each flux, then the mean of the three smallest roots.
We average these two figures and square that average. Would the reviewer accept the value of 19.6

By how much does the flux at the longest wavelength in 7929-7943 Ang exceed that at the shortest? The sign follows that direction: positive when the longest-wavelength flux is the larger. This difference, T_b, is 1.1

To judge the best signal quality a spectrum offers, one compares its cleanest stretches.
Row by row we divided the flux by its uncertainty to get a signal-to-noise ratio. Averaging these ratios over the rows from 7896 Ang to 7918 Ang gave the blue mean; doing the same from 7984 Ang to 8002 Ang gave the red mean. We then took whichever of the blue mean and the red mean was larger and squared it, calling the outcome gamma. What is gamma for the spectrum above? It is 595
